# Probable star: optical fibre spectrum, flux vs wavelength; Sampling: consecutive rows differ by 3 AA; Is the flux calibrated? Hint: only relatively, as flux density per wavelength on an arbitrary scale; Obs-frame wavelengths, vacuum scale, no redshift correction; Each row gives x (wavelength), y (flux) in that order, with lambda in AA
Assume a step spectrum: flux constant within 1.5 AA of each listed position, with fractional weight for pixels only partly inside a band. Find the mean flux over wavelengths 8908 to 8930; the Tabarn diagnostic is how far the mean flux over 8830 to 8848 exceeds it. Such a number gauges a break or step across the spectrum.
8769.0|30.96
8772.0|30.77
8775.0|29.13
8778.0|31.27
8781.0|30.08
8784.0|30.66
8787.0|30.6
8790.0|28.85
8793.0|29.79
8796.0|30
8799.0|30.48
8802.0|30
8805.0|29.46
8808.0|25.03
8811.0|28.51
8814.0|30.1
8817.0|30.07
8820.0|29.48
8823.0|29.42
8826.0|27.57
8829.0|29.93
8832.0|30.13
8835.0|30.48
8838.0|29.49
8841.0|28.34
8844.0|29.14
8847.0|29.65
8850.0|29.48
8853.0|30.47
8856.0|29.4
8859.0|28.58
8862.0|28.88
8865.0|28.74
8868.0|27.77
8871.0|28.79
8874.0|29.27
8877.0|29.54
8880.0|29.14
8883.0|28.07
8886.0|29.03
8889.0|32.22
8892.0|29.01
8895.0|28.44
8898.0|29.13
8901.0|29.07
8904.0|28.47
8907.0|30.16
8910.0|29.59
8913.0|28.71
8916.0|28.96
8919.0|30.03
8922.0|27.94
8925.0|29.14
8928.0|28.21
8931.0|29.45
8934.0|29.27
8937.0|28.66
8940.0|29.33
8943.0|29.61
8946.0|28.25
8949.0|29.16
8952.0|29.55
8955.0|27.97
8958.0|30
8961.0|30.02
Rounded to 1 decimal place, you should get 0.6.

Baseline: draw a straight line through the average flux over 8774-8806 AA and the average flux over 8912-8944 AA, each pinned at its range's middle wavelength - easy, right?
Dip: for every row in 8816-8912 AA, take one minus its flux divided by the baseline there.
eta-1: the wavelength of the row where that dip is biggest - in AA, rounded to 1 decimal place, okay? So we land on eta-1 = 8826.0 AA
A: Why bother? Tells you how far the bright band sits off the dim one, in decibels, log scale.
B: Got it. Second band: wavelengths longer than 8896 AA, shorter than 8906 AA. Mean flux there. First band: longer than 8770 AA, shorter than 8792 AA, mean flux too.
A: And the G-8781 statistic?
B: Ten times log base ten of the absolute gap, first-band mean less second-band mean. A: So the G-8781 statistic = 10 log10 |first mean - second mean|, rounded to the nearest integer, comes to 1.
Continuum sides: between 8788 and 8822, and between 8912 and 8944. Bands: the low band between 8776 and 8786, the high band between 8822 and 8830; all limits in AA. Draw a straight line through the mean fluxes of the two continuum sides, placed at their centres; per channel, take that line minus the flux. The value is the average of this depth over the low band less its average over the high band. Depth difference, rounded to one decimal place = -1.6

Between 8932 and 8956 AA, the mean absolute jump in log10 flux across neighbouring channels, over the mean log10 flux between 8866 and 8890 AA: 0.0085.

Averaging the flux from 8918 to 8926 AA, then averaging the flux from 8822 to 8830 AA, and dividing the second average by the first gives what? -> 1.00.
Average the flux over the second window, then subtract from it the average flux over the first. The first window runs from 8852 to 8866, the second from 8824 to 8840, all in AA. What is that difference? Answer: 0.3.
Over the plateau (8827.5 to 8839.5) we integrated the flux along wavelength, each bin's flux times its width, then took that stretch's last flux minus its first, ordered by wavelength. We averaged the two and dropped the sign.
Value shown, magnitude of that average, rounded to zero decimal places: 180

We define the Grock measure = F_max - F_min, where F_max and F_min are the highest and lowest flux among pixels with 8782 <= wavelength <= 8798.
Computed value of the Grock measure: 1.8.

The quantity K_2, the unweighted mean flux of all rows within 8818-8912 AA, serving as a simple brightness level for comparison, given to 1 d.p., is 29.3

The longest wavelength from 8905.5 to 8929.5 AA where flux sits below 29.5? 8928.0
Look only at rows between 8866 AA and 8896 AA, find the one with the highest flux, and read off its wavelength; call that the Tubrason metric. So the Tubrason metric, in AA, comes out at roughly 8889.0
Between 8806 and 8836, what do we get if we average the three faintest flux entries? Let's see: 27.0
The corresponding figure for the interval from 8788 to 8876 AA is 26.8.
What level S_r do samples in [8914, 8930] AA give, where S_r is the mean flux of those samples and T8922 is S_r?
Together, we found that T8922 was 28.9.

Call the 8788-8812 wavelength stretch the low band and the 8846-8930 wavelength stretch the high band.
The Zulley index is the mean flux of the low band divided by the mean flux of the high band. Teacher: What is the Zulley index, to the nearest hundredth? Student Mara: 1.00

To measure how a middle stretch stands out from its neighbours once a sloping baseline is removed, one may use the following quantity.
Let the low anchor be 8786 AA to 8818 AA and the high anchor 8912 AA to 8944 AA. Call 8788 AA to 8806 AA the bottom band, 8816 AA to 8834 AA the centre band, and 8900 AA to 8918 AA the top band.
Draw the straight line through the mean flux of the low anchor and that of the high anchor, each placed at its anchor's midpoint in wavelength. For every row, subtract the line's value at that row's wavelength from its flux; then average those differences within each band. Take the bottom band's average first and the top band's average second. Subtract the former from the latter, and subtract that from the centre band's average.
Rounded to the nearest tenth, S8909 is 0.5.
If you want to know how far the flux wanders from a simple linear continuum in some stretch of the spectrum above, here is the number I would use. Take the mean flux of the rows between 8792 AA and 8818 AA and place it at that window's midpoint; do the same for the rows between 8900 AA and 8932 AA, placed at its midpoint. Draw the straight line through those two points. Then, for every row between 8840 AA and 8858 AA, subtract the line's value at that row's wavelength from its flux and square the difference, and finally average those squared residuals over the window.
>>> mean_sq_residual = 0.46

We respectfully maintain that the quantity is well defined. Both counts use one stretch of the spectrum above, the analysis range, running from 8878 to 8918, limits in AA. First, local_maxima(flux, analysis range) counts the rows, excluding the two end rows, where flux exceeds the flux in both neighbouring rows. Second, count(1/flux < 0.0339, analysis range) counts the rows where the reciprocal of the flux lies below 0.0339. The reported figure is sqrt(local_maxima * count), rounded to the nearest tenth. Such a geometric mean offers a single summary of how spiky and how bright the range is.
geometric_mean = 3.0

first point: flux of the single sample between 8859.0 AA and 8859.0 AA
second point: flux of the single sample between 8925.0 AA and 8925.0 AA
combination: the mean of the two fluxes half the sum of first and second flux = 28.9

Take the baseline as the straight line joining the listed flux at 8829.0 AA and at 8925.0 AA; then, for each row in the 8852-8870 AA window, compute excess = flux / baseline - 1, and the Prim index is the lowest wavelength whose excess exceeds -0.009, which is 8853.0 AA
